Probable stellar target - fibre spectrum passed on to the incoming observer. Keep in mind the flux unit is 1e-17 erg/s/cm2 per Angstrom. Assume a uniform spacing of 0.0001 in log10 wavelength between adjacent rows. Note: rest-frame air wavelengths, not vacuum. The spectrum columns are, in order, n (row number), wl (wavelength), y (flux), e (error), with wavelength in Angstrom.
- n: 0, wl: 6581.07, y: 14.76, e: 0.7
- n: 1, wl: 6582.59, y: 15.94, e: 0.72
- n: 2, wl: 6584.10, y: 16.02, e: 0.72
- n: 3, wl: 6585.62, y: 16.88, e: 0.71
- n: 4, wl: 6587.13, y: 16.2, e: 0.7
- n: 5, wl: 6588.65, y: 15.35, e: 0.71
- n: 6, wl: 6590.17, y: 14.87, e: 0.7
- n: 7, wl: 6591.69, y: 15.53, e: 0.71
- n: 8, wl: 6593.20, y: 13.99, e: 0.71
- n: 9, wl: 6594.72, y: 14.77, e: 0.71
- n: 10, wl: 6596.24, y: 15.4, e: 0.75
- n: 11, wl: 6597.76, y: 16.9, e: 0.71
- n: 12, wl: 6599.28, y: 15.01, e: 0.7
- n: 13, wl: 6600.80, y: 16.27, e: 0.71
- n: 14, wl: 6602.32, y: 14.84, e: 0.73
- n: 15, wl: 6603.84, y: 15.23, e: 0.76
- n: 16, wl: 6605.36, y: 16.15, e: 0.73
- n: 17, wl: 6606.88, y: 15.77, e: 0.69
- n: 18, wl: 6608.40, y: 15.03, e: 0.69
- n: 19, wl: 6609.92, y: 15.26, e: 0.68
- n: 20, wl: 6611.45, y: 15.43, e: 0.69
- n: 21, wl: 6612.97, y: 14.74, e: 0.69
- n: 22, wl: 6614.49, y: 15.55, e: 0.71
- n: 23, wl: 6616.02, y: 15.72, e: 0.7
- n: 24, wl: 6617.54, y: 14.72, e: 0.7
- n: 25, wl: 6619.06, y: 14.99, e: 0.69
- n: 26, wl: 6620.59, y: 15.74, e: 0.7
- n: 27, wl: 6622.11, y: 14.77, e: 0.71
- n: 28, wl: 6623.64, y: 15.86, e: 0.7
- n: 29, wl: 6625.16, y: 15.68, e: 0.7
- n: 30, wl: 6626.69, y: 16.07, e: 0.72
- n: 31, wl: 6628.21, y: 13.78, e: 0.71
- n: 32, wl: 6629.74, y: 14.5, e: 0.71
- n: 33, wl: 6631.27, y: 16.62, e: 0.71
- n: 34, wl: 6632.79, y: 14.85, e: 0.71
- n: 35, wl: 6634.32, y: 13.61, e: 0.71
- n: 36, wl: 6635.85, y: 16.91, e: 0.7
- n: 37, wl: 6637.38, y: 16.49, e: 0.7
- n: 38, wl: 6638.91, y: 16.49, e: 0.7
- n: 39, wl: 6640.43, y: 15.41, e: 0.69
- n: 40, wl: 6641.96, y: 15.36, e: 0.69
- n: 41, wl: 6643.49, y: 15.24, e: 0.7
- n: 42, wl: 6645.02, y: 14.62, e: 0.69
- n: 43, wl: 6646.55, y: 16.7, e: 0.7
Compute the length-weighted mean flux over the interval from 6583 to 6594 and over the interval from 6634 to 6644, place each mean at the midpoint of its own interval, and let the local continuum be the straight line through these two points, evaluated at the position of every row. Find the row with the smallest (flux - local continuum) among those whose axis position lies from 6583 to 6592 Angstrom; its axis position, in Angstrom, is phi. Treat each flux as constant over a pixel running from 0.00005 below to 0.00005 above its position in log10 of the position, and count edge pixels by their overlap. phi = 6590.17 Angstrom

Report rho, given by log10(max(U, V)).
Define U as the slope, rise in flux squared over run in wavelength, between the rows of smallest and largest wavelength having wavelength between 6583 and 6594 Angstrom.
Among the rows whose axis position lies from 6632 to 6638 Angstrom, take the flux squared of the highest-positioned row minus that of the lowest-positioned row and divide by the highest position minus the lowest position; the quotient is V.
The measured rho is 1.05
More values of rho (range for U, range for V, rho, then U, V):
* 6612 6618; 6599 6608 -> 0.49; -0.1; 3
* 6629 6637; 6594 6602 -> 1.09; 12.4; 8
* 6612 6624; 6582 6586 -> 1.01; 3.2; 10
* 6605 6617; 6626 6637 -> 0.48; -1.3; 3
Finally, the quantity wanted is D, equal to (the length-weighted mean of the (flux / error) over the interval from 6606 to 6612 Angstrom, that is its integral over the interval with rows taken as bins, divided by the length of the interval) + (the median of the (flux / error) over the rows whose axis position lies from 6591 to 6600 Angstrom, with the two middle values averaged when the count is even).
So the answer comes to 43.5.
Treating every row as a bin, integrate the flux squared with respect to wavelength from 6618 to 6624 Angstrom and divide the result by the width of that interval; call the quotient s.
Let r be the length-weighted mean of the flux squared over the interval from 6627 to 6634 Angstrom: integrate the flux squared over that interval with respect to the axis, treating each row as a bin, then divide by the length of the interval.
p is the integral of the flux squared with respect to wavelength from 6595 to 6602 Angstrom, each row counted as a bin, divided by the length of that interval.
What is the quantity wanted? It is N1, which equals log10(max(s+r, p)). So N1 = 2.66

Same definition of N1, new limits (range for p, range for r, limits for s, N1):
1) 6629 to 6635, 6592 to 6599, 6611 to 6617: 2.67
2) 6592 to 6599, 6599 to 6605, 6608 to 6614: 2.67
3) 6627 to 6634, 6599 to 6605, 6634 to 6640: 2.70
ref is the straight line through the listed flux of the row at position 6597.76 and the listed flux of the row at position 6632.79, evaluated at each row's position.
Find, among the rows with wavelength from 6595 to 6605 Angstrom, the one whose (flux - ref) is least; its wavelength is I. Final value 6599.28 Angstrom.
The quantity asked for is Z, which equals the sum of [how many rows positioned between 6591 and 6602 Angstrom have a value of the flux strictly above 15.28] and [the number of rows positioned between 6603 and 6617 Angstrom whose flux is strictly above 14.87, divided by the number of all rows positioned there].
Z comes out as 4.9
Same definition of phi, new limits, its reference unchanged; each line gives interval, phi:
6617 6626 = 6617.54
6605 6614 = 6612.97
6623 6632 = 6628.21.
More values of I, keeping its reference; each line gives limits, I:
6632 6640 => 6634.32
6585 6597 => 6593.20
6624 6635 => 6628.21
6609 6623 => 6612.97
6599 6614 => 6599.28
